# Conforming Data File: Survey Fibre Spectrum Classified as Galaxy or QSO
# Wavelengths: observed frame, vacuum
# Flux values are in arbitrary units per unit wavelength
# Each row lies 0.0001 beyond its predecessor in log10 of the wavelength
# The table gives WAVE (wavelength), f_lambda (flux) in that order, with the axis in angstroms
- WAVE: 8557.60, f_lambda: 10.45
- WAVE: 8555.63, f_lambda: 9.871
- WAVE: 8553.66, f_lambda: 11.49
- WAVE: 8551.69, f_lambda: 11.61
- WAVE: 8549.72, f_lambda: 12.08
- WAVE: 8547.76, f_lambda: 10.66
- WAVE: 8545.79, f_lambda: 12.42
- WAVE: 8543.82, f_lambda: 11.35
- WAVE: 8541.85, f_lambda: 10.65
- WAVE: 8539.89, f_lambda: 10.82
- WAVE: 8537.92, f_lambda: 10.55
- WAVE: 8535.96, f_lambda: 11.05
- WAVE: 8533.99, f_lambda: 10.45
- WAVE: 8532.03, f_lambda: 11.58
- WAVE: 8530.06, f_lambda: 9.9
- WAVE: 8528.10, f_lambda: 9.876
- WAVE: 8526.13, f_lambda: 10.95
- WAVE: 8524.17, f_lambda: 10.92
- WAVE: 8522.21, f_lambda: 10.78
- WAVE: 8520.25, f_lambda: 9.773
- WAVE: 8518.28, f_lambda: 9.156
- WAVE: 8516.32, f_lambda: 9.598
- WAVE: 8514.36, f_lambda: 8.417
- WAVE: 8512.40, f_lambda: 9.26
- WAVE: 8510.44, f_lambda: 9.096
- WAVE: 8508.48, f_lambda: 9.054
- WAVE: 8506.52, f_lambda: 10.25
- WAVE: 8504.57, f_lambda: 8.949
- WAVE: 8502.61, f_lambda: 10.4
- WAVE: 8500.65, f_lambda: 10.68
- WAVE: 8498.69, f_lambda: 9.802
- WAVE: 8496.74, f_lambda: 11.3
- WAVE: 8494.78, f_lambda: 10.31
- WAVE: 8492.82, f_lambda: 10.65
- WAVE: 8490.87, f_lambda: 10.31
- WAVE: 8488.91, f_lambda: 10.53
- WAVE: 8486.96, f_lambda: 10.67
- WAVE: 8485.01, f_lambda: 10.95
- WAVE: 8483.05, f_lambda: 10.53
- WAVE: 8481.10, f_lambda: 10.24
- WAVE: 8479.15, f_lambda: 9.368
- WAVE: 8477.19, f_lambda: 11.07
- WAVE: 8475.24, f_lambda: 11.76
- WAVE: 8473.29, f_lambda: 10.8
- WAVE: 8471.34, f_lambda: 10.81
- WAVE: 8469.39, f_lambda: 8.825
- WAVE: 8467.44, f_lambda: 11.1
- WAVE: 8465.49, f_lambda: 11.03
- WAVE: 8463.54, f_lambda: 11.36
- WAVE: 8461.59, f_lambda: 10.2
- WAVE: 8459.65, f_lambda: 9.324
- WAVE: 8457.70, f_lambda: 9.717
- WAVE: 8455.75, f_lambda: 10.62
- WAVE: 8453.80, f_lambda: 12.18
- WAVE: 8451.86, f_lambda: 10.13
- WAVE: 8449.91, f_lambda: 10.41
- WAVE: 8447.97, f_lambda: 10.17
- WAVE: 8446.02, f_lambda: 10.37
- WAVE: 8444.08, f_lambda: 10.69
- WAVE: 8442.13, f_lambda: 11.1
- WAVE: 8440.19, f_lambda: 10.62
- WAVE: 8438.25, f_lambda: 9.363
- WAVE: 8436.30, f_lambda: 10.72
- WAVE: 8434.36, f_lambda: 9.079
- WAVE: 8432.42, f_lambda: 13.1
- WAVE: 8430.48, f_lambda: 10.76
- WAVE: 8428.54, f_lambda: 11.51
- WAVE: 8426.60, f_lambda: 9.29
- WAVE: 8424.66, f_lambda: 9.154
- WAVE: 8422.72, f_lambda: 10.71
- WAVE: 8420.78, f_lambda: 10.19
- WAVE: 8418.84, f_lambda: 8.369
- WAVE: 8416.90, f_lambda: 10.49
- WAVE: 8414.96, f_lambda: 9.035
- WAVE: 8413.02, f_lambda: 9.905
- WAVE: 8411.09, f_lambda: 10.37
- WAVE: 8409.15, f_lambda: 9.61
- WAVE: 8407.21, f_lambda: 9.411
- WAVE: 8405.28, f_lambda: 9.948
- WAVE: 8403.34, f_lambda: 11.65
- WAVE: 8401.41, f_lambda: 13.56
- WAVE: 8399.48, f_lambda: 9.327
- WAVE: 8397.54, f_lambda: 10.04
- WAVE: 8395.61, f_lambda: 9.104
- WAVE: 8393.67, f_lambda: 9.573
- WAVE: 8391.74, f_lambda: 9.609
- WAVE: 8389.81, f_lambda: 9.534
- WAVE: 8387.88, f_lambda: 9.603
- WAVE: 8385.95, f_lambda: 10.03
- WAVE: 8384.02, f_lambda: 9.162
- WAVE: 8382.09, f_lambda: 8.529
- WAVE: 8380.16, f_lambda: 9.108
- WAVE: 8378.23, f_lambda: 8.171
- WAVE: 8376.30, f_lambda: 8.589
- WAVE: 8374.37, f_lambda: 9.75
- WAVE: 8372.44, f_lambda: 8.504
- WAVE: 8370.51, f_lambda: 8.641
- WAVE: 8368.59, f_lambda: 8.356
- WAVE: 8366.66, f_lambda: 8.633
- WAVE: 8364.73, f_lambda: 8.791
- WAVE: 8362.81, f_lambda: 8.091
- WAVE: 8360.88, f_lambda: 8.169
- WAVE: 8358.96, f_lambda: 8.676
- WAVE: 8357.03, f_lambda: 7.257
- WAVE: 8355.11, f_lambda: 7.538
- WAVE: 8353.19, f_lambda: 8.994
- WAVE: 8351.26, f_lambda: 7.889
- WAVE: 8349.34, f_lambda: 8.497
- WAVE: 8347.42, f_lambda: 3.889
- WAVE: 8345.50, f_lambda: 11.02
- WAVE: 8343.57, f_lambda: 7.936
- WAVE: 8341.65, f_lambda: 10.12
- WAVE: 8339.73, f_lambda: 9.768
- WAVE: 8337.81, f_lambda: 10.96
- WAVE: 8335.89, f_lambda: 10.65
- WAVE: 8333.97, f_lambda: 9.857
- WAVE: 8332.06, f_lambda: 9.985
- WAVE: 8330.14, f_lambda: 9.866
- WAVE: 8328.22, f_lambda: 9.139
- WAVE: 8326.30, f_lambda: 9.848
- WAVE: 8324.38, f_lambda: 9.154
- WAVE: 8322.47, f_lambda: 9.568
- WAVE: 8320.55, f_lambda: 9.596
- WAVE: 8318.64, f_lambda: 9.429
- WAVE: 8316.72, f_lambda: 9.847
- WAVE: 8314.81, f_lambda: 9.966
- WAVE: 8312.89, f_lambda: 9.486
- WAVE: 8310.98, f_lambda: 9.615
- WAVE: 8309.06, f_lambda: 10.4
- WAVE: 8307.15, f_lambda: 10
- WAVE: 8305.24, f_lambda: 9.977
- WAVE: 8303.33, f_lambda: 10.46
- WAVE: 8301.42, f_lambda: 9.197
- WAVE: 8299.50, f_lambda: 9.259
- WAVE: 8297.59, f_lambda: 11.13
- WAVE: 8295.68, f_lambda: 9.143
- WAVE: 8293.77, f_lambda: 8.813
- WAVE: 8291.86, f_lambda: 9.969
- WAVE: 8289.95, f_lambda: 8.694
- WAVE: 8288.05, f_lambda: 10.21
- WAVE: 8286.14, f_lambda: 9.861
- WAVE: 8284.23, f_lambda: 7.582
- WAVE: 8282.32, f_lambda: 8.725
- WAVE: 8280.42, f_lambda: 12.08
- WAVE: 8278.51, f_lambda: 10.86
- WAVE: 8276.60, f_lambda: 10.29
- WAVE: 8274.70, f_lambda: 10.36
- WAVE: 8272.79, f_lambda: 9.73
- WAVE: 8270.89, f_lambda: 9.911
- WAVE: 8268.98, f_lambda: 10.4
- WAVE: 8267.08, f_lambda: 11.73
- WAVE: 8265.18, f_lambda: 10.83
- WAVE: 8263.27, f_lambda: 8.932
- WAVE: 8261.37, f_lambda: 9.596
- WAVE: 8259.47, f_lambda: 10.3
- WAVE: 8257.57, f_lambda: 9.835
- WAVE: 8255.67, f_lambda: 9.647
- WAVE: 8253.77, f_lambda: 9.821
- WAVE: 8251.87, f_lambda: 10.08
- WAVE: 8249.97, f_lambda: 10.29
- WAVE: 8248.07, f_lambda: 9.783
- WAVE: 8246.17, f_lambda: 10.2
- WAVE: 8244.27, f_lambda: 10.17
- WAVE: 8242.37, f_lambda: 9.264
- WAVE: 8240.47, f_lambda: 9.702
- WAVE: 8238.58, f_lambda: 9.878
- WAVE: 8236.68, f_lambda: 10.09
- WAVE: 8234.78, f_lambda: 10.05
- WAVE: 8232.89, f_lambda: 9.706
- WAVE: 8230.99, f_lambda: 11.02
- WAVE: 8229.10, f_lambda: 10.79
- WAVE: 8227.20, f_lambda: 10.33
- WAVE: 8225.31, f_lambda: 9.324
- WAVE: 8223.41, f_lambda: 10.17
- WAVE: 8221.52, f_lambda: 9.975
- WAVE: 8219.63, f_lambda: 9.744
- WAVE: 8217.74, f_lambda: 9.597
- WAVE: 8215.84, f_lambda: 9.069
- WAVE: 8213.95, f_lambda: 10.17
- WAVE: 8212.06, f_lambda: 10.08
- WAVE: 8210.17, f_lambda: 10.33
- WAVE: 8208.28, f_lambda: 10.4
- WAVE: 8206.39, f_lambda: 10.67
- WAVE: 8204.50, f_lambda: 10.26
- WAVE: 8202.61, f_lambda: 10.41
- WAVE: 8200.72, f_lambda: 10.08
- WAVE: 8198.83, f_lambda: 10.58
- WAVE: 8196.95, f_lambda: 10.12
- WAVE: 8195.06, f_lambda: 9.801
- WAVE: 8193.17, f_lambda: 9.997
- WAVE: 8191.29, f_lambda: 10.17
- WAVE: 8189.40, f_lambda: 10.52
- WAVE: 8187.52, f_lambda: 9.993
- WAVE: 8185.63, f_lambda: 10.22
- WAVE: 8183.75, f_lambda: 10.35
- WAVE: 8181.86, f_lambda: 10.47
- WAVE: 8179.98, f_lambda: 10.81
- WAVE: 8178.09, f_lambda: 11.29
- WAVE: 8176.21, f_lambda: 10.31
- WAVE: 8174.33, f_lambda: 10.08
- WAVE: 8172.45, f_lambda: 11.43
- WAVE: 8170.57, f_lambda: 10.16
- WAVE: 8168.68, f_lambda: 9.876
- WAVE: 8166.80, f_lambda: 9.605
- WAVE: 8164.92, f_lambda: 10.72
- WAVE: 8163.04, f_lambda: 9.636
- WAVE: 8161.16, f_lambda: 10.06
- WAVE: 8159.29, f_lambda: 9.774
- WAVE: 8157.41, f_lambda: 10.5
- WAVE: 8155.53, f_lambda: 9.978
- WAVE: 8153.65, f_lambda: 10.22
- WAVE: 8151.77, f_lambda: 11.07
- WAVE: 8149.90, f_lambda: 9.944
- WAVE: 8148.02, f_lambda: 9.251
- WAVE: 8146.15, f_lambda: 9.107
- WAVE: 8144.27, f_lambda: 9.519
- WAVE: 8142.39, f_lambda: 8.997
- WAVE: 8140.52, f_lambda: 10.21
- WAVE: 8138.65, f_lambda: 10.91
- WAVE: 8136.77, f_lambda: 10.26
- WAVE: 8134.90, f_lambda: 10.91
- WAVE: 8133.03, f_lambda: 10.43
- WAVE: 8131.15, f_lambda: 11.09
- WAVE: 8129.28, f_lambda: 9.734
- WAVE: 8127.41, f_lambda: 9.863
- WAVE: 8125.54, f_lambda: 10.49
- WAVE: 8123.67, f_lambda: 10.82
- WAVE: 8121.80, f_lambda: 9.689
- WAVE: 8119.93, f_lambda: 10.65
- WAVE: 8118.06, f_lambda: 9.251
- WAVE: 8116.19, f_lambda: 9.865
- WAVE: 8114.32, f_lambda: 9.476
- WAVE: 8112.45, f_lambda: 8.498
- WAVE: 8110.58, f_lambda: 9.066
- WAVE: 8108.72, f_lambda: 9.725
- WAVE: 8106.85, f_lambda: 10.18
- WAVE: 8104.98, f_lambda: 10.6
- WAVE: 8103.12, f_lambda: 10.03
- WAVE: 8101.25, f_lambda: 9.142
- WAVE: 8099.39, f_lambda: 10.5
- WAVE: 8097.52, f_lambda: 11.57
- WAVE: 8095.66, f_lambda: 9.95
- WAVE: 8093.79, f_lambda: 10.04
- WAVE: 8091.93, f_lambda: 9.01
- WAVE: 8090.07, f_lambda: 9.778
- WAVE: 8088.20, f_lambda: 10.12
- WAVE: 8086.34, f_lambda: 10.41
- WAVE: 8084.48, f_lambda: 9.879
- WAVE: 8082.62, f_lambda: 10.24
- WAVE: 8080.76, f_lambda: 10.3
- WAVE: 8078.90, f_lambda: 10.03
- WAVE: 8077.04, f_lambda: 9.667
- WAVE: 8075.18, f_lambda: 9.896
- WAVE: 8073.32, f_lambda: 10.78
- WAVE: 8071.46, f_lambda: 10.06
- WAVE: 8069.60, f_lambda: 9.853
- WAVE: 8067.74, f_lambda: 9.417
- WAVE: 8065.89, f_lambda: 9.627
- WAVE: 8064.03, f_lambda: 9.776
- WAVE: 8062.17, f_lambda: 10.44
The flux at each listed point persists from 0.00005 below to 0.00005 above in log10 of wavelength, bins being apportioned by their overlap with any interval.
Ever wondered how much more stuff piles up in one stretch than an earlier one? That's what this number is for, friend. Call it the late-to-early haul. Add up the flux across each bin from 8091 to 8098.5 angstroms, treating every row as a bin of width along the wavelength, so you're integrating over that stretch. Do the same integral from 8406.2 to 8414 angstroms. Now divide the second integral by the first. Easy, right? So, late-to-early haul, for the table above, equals 1.01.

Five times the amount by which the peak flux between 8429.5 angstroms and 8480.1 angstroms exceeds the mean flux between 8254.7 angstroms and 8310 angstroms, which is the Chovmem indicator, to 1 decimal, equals 15.9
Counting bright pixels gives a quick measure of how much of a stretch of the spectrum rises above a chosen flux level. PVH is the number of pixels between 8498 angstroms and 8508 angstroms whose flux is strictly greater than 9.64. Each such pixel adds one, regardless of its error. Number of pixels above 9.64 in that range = 4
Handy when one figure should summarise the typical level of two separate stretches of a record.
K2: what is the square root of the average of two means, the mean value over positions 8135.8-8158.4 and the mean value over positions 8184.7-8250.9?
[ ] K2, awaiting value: 3.17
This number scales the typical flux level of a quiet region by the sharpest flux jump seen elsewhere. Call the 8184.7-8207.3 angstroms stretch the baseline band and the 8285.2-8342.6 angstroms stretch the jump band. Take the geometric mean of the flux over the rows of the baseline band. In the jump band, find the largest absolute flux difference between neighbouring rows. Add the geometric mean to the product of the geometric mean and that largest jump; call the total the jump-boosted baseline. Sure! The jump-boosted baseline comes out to 31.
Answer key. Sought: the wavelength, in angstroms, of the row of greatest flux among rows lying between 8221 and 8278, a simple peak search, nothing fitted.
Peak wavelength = 8267.08 angstroms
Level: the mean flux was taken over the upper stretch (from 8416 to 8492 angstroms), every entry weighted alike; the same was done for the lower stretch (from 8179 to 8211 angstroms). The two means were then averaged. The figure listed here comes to 10.4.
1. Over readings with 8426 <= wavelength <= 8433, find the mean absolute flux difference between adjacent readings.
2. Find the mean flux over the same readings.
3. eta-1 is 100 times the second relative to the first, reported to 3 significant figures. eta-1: 631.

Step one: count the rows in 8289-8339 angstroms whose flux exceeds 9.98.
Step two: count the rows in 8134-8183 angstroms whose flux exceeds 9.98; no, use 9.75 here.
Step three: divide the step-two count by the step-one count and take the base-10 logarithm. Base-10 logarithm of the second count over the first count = 0.46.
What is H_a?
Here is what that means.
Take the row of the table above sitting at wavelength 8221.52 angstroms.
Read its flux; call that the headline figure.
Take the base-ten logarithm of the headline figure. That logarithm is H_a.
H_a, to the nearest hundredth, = 1.00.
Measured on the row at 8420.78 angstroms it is 1.01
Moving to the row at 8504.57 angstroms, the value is 0.95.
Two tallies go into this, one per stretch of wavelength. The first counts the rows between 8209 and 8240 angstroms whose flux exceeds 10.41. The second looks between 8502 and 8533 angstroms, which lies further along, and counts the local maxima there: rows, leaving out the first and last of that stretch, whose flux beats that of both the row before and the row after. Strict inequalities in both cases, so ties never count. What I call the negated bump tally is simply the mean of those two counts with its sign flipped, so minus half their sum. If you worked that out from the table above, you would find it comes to -3.0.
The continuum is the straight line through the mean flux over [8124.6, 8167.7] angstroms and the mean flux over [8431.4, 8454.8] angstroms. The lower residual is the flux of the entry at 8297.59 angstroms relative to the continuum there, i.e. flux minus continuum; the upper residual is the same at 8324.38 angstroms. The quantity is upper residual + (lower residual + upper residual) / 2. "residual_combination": -1.6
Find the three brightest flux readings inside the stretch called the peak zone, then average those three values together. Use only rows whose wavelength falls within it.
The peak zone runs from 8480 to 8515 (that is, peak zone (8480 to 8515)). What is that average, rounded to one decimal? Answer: 11.0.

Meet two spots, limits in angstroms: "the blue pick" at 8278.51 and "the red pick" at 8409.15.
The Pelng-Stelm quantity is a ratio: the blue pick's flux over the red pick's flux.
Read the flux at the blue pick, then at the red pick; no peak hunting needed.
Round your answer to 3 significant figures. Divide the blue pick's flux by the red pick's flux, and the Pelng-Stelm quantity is 1.13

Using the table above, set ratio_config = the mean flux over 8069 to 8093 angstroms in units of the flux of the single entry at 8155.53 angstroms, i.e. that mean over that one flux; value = 1.00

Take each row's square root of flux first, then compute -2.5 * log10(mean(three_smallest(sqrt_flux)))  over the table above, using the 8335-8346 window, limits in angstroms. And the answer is -1.21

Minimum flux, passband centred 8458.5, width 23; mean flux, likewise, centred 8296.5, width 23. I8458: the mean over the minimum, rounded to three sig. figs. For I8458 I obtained 1.10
